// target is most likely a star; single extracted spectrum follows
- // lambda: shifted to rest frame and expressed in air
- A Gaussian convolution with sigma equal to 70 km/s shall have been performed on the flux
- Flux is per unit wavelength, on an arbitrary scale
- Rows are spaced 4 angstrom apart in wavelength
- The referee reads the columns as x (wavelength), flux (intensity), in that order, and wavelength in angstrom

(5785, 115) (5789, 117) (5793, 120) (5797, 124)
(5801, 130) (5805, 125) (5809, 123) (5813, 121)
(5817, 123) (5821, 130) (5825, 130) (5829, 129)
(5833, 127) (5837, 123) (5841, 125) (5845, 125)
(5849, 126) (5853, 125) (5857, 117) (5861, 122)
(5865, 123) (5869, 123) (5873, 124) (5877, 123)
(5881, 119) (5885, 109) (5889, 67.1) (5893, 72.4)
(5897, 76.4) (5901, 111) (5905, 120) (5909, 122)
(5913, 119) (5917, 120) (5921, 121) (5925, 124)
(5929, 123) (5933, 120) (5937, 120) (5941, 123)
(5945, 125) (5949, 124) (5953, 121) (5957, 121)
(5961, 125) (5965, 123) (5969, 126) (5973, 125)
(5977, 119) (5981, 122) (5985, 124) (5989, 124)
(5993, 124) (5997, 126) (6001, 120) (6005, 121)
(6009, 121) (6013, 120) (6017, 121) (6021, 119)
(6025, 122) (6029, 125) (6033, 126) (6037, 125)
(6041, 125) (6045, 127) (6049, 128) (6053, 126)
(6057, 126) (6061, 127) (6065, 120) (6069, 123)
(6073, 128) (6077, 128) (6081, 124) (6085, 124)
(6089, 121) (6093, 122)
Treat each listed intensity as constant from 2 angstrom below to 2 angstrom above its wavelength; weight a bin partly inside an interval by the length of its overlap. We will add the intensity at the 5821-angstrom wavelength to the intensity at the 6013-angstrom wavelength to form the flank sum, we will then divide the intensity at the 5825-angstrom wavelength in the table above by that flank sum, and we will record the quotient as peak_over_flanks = 0.52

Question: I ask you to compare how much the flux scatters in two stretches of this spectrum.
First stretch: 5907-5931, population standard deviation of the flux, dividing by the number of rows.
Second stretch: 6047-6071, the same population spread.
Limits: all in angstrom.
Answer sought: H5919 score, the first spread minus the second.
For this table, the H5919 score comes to -1.0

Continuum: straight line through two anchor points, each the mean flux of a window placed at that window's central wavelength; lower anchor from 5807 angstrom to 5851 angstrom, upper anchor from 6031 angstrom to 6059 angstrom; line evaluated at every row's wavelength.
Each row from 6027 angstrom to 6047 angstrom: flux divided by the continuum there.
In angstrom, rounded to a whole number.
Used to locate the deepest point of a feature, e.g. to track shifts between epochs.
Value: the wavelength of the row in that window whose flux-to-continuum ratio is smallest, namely 6041 angstrom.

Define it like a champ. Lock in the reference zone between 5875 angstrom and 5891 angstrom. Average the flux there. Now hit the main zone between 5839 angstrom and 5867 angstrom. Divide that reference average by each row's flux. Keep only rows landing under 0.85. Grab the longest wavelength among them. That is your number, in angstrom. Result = 5865 angstrom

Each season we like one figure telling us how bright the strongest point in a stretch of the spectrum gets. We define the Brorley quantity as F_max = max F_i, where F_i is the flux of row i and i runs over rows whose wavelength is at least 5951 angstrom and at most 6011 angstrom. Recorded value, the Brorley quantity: 126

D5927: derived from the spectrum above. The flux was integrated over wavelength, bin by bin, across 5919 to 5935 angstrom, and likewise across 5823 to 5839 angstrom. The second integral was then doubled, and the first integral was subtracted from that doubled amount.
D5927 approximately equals 2120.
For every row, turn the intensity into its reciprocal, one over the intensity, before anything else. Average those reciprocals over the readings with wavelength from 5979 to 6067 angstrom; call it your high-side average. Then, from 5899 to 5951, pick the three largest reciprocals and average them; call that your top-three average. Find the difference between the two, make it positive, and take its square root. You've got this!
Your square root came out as 0.02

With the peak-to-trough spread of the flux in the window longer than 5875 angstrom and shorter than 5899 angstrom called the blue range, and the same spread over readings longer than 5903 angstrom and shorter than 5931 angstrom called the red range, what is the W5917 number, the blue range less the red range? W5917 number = 51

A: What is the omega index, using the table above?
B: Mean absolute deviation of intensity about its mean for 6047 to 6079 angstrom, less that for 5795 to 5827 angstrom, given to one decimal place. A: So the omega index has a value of -1.1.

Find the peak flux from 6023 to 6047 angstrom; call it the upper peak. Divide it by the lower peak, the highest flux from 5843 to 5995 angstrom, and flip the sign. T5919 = -1.01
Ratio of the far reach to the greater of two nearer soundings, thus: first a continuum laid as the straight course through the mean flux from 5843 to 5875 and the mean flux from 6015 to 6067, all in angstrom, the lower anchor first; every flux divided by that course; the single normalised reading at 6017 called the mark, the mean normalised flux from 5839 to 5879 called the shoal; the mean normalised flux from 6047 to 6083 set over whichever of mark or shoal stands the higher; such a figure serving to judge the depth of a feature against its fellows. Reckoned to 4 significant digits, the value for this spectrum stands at 1.007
